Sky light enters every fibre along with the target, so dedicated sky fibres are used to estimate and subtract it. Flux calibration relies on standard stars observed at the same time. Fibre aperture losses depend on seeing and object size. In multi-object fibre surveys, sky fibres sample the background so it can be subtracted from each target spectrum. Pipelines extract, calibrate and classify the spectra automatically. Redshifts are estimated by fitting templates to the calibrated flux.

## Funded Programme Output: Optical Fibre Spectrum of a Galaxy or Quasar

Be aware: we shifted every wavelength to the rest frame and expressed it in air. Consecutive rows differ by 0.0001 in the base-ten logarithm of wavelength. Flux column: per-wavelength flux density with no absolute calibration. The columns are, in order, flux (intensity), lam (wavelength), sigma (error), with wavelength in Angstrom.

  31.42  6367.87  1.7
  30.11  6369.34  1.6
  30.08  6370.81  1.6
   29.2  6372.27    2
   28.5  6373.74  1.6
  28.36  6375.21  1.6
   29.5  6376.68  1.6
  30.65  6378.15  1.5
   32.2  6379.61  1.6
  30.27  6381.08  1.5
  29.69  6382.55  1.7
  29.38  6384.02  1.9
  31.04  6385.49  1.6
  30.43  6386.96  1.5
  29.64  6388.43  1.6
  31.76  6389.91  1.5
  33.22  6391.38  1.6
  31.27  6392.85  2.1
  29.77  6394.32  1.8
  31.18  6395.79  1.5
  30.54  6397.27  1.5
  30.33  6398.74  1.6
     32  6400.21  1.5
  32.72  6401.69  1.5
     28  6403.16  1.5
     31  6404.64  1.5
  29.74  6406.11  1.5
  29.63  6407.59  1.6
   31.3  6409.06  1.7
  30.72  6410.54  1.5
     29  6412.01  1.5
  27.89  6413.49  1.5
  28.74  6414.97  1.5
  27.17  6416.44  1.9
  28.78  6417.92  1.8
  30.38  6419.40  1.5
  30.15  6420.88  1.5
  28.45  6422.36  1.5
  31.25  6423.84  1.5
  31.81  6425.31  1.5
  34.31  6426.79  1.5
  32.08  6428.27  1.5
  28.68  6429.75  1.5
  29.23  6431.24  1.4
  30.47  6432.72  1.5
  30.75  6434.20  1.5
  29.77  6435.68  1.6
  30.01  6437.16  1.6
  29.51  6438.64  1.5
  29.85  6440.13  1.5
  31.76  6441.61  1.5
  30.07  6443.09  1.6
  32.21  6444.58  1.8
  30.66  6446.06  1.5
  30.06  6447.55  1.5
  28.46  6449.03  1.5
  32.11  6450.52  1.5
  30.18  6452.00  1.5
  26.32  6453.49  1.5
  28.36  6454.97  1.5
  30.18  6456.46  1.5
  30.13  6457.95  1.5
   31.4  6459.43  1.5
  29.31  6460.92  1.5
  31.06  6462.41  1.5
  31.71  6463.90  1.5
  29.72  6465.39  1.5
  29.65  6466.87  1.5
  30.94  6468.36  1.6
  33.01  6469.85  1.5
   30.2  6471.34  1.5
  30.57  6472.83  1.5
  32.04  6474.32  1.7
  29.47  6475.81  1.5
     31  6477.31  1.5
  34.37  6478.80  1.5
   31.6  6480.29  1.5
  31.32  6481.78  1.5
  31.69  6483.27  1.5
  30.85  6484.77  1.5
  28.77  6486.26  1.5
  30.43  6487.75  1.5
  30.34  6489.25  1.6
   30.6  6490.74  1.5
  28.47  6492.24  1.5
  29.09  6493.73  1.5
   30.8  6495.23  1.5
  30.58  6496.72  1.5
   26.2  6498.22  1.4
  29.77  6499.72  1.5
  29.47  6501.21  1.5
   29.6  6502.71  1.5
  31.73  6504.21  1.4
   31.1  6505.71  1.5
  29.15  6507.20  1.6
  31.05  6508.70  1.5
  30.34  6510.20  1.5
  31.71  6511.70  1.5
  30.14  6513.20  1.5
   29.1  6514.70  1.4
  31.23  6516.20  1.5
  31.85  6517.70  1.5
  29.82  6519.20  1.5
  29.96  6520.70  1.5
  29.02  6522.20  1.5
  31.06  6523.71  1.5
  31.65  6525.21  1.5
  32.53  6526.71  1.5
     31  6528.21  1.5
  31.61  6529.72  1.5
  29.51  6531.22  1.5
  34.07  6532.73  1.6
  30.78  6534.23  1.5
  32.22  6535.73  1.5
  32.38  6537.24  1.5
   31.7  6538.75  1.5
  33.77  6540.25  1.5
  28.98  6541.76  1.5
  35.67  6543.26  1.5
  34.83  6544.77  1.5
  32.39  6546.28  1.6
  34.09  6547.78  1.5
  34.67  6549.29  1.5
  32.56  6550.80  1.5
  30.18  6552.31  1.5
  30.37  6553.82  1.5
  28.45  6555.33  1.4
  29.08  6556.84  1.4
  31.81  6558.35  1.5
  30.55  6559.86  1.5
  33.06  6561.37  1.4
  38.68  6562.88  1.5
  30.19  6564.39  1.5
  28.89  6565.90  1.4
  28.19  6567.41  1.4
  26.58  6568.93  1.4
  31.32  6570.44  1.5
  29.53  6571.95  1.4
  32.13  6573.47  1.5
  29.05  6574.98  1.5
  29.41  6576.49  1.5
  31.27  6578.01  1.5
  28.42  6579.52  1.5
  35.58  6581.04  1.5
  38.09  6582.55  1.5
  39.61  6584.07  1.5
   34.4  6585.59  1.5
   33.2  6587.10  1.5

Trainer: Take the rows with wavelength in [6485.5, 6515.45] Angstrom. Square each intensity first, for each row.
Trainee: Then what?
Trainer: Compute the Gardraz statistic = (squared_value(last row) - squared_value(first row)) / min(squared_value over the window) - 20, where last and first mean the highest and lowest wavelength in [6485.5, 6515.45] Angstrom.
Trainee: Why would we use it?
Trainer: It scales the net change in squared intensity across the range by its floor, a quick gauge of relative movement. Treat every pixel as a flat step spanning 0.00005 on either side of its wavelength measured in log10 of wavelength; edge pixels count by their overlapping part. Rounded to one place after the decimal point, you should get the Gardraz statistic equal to -20.0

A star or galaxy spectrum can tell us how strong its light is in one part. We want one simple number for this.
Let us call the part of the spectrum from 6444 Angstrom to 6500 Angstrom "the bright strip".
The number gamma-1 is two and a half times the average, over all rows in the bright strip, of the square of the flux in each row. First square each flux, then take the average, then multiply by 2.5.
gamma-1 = 2310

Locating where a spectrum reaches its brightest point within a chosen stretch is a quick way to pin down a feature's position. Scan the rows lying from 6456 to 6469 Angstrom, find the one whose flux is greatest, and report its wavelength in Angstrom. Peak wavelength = 6463.90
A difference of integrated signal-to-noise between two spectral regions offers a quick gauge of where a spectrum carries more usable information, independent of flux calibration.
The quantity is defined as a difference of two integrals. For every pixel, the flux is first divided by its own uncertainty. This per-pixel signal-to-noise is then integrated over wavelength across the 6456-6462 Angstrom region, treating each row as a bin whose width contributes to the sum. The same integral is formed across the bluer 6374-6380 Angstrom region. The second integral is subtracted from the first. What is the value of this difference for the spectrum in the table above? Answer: 7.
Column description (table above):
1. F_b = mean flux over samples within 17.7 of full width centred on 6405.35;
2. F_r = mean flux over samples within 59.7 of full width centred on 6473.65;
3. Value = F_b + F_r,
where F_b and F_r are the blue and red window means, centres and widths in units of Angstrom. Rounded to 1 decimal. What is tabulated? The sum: 60.6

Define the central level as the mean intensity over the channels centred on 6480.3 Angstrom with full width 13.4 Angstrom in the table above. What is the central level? 31.2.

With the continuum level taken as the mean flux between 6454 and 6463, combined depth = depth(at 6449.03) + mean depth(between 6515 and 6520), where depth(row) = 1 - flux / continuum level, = 0.02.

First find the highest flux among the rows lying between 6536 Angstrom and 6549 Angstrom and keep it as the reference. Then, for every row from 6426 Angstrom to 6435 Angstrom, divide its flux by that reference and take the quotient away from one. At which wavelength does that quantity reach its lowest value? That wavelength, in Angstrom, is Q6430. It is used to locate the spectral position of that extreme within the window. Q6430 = 6426.79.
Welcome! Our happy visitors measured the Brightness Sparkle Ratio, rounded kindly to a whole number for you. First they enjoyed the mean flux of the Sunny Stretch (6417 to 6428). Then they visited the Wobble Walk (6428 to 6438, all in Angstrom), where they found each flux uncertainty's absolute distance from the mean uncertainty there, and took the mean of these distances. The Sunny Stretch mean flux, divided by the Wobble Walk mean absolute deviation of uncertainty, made 627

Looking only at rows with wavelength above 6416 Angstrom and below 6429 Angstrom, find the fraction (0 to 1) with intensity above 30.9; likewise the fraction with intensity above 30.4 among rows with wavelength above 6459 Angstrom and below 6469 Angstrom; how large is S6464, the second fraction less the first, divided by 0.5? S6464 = 0.25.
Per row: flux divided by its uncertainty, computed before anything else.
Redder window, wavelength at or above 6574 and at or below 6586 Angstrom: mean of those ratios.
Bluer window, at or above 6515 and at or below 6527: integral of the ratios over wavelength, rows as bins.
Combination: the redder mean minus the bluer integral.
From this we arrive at -225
